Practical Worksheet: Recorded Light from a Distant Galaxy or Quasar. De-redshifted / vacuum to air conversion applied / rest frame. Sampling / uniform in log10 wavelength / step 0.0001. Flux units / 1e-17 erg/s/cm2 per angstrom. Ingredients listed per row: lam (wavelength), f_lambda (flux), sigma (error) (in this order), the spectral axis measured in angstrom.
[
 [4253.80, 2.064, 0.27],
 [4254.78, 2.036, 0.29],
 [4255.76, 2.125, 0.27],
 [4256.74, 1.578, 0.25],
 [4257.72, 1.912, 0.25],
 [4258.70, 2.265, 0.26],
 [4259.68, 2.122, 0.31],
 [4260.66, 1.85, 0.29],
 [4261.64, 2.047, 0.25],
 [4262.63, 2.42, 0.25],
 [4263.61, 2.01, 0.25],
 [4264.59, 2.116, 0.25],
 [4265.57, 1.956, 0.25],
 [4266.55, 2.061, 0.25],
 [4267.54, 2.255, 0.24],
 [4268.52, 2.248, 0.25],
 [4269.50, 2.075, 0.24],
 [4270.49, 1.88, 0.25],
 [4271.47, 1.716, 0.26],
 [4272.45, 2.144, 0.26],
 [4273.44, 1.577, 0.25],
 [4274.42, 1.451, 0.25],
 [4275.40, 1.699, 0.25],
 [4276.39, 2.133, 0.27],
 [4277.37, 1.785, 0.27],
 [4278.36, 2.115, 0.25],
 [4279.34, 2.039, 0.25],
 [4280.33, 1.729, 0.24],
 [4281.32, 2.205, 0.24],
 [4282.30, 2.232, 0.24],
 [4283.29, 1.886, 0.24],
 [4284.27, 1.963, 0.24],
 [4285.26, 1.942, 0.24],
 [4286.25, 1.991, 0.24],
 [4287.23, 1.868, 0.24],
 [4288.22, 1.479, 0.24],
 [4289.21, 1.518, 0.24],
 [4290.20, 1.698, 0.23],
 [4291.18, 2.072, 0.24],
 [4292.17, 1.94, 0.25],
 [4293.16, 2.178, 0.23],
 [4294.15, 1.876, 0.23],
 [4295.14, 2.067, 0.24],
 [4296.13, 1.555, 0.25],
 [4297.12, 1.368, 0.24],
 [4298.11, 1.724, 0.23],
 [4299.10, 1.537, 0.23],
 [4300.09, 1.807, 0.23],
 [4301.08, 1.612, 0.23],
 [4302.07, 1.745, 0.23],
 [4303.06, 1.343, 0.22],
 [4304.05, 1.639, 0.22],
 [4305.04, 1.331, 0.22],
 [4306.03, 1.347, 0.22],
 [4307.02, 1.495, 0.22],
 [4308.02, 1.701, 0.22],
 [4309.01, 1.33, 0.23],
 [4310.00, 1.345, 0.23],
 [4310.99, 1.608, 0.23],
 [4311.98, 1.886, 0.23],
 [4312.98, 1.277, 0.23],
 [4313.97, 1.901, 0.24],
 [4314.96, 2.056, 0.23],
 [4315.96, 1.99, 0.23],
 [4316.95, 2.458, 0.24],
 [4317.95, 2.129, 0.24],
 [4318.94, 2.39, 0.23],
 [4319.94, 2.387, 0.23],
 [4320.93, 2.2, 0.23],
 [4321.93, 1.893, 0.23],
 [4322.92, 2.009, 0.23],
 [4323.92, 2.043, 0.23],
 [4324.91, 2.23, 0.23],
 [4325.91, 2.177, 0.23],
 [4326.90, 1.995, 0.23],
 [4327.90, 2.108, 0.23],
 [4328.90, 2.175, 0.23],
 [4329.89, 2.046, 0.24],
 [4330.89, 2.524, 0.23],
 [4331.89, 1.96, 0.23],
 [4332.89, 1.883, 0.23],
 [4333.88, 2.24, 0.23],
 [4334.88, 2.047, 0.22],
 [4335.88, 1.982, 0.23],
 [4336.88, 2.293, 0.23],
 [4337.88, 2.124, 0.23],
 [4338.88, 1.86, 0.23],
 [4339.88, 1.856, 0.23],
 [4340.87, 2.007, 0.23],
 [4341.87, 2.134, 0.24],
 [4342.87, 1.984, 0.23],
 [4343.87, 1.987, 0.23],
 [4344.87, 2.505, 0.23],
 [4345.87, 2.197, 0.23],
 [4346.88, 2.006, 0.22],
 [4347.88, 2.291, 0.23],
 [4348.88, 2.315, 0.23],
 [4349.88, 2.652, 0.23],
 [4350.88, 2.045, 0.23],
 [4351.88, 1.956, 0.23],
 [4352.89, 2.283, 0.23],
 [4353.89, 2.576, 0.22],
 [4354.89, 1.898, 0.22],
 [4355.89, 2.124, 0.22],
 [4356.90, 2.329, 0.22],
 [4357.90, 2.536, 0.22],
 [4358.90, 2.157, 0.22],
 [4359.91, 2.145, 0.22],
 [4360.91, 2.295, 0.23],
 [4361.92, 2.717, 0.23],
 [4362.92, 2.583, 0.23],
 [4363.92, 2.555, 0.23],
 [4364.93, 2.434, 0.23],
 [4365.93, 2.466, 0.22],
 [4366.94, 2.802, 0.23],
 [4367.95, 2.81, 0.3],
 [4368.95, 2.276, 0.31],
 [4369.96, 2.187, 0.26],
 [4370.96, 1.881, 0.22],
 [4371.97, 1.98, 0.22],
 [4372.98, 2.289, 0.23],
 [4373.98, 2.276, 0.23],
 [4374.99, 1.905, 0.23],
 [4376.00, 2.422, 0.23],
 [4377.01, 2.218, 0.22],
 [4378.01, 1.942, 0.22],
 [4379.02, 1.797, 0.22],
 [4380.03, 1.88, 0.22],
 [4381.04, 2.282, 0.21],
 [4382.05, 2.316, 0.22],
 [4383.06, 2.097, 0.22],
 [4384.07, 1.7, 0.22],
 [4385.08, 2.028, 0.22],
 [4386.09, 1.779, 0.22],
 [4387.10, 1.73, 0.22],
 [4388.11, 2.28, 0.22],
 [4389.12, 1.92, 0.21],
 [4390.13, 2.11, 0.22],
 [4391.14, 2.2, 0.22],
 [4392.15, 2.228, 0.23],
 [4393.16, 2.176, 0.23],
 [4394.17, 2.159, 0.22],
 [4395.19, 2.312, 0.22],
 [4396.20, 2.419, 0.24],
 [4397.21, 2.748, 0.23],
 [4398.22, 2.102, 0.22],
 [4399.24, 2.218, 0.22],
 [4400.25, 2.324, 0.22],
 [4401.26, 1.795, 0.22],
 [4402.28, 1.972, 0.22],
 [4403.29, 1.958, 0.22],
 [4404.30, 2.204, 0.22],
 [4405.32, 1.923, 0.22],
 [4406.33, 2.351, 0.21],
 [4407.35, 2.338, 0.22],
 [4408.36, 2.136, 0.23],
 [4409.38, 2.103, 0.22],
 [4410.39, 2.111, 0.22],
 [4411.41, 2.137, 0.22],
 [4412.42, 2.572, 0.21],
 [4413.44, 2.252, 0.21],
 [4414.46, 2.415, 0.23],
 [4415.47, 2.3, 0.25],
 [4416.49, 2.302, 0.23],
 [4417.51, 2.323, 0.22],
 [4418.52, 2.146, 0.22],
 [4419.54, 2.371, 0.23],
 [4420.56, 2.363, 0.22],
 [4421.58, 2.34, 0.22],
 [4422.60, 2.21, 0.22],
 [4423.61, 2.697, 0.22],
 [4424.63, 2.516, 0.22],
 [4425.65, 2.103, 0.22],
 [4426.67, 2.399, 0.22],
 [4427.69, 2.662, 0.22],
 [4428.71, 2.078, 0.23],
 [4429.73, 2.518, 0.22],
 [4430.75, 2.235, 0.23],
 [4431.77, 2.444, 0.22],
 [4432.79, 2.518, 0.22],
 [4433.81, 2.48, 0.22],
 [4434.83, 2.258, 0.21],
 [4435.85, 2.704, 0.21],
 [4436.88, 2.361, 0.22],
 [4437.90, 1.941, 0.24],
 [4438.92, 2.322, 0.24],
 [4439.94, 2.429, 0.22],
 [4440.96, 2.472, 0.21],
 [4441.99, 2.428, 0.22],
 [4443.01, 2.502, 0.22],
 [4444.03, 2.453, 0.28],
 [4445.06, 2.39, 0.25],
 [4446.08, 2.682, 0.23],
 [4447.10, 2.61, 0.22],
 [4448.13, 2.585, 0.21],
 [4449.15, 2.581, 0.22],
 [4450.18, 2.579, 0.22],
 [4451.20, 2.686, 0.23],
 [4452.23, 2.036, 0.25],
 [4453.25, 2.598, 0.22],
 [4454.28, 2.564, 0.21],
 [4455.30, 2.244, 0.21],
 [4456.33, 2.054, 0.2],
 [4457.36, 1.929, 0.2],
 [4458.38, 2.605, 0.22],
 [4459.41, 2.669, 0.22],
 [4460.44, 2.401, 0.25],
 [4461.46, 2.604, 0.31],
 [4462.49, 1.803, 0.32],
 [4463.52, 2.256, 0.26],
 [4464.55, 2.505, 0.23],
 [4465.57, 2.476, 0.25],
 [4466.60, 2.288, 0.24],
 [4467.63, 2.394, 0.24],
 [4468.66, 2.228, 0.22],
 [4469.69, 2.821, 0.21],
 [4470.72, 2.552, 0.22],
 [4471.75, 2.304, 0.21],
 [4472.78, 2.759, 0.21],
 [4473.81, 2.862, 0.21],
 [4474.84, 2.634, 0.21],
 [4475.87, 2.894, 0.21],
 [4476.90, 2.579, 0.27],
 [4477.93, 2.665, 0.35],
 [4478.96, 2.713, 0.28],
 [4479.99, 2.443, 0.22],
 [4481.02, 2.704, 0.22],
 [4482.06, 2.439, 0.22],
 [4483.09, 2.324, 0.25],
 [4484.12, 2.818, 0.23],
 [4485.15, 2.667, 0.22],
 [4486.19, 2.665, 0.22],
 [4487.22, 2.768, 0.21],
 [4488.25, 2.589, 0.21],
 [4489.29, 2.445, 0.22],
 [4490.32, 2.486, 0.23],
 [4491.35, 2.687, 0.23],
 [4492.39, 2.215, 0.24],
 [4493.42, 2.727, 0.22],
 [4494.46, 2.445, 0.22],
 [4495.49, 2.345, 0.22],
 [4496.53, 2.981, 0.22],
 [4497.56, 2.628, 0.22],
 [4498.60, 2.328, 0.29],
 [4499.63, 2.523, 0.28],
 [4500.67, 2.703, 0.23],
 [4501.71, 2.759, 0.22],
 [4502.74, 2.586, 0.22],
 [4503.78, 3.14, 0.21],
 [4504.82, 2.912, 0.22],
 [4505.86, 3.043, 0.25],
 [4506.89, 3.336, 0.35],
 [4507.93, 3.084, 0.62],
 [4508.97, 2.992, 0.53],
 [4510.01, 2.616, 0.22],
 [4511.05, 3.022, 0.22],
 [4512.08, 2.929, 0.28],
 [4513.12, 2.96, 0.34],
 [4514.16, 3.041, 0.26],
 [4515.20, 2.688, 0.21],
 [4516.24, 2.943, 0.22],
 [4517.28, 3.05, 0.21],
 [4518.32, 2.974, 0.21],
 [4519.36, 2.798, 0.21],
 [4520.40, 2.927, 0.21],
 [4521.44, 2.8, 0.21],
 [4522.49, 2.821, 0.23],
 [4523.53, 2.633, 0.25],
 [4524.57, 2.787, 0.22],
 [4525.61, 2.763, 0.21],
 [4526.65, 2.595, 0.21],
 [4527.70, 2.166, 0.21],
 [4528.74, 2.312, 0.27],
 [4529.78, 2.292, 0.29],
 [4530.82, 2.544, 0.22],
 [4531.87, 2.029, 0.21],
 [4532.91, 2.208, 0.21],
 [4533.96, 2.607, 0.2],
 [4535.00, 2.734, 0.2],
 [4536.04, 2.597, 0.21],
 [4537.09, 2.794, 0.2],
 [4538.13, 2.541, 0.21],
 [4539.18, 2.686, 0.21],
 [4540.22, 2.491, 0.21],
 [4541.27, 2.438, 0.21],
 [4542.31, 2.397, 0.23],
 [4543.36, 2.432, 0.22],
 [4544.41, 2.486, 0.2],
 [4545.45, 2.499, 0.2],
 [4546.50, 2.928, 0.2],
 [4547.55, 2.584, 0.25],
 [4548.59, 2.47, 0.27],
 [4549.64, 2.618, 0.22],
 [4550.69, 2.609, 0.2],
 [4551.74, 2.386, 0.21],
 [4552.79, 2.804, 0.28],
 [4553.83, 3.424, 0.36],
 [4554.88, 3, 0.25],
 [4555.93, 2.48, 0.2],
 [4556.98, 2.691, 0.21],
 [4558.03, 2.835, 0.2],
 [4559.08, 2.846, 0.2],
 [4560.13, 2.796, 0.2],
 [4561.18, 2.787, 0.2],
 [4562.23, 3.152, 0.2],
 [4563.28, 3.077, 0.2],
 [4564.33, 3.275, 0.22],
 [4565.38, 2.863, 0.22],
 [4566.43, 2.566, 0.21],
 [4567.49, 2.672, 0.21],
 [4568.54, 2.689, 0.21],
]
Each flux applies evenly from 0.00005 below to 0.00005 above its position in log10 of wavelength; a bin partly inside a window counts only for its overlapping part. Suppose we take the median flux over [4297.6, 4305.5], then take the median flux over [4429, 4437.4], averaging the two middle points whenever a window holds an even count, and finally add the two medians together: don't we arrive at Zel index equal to 4.1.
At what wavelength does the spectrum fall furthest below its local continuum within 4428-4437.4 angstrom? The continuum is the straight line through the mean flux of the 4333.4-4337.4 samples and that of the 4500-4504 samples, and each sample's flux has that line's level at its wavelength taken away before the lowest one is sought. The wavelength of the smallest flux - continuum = 4428.71 angstrom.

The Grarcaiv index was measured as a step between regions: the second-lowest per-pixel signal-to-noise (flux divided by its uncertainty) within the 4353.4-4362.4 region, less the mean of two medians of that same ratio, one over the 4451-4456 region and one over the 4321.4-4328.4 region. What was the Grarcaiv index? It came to -0.63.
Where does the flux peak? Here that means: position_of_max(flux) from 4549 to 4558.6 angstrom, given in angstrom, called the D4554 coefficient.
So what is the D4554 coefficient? 4553.83 angstrom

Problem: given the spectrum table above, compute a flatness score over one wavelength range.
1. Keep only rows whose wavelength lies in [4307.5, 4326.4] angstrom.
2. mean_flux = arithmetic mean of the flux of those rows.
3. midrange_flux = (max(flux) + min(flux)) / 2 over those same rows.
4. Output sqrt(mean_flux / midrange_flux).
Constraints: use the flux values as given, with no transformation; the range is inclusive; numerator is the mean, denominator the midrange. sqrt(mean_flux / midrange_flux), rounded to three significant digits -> 1.02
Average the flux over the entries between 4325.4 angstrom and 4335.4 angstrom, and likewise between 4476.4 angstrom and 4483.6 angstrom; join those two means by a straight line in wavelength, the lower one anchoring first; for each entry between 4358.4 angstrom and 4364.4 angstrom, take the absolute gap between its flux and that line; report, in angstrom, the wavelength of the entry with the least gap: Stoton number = 4358.90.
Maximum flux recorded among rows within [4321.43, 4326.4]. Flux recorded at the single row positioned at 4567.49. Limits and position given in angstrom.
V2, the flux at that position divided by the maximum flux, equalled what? 1.20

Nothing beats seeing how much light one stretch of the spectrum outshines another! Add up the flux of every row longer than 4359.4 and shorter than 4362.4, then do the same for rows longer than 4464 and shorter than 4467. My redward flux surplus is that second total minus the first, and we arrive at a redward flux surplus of 0.11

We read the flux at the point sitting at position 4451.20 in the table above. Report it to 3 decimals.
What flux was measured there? 2.686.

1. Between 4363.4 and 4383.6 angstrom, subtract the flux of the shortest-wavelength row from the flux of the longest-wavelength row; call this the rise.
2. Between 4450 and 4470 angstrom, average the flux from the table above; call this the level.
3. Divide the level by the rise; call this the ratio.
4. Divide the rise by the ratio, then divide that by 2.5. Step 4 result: 0.035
